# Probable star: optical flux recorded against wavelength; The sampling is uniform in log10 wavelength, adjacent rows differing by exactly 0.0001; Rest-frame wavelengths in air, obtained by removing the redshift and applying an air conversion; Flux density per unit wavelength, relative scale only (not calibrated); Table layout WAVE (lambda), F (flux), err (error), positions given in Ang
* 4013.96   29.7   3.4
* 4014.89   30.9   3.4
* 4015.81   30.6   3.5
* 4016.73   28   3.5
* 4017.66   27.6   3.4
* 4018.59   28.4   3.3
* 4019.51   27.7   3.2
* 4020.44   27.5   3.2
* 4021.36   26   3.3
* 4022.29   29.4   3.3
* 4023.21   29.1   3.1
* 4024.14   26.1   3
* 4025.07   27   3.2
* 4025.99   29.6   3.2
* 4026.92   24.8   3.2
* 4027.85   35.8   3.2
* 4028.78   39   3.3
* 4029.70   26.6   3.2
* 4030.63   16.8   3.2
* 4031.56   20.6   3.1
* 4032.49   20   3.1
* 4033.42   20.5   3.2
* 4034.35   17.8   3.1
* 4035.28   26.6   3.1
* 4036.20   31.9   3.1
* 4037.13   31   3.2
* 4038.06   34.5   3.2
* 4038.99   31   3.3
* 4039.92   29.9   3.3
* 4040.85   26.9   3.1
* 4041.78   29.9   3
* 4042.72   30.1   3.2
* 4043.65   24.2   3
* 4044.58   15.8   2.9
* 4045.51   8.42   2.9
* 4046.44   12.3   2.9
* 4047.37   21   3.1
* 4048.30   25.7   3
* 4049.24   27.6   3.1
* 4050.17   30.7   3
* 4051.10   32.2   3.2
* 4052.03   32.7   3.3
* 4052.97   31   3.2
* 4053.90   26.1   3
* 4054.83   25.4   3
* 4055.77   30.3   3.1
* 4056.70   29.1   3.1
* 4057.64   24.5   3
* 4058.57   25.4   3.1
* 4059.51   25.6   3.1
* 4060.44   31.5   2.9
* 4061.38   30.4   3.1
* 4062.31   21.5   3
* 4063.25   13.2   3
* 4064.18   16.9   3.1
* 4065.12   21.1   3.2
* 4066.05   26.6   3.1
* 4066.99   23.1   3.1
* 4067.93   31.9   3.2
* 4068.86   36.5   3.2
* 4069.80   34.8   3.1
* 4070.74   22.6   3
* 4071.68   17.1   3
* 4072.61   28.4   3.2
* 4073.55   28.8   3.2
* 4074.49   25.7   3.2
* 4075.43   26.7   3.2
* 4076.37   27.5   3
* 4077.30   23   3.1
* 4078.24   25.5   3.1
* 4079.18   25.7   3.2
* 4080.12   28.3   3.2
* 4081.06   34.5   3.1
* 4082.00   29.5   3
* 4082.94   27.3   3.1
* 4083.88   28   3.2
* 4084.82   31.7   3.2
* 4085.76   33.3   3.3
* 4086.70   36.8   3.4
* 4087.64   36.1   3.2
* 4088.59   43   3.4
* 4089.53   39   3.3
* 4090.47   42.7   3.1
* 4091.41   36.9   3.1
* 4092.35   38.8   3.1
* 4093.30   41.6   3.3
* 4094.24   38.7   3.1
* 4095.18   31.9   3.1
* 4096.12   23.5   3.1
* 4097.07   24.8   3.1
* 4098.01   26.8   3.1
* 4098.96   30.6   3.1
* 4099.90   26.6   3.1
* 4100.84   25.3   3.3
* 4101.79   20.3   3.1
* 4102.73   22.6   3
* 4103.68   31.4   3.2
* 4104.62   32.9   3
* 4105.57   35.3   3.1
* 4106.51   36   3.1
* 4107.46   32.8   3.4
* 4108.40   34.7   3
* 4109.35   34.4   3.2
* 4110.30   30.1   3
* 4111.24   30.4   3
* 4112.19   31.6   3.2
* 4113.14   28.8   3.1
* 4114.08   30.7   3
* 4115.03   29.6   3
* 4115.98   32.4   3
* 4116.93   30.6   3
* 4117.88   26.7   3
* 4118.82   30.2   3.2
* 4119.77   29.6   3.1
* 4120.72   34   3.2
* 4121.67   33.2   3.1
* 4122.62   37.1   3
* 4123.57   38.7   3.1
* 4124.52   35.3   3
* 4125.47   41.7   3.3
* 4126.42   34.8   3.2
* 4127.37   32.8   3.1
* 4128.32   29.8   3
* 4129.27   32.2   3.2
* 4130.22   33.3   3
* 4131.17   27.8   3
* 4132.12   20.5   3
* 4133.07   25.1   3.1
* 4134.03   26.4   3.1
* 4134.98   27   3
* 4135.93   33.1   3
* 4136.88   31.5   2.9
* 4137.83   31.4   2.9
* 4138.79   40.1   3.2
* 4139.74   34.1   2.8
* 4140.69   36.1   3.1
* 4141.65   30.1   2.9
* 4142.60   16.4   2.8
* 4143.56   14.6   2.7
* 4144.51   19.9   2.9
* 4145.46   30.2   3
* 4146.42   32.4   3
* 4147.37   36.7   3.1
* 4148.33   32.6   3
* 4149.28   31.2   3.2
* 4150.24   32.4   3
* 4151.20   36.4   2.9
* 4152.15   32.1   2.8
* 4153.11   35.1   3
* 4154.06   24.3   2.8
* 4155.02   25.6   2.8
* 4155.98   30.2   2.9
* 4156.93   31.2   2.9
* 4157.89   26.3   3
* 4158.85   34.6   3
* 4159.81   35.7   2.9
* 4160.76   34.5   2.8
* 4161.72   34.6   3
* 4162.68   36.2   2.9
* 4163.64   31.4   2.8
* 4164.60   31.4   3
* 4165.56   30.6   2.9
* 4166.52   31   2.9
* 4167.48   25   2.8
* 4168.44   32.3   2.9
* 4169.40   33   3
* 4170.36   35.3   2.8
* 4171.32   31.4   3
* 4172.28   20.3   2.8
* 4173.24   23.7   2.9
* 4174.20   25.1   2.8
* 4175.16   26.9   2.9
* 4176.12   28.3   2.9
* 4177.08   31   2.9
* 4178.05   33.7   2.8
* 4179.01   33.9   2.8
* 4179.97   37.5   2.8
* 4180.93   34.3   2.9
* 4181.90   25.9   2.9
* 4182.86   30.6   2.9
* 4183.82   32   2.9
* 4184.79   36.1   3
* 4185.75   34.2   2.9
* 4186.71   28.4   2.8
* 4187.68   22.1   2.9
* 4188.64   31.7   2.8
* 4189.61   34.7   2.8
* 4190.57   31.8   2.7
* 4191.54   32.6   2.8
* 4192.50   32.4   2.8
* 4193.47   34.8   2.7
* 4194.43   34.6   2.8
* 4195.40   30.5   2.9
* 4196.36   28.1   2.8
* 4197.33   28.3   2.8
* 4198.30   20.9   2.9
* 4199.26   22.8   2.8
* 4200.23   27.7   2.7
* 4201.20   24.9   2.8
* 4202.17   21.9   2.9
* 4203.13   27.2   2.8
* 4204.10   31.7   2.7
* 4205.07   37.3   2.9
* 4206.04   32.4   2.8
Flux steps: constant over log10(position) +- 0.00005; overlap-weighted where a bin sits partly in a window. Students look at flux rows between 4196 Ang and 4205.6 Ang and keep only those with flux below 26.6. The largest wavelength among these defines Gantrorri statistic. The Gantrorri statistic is 4202.17 Ang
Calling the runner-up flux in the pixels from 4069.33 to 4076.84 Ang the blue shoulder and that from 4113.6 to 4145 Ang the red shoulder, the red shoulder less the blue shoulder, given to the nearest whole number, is 11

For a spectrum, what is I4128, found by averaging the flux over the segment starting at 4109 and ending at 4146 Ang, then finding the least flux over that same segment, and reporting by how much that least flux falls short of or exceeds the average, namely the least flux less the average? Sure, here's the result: -16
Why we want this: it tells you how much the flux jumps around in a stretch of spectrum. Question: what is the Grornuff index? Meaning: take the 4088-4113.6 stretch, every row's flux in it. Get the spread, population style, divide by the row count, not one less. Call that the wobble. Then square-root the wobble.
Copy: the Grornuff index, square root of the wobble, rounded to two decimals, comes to 2.47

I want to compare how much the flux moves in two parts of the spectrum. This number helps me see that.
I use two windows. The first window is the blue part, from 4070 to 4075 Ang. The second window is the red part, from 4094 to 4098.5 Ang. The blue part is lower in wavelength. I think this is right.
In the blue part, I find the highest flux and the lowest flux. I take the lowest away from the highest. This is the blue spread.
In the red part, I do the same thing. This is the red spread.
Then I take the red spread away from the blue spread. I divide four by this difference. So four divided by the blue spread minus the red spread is -1.1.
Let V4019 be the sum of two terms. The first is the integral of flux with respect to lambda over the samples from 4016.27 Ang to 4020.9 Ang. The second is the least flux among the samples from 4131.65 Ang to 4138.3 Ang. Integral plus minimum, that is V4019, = 149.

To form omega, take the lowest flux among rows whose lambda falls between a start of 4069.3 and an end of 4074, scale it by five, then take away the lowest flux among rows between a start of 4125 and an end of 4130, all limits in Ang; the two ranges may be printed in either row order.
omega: 56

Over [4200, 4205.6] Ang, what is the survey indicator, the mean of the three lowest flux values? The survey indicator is 24.7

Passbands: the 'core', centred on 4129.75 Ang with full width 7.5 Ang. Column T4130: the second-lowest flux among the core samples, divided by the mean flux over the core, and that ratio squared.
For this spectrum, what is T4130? 0.72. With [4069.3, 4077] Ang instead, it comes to 0.73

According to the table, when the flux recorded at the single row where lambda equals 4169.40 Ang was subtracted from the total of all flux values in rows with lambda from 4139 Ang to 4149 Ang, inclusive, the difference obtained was 250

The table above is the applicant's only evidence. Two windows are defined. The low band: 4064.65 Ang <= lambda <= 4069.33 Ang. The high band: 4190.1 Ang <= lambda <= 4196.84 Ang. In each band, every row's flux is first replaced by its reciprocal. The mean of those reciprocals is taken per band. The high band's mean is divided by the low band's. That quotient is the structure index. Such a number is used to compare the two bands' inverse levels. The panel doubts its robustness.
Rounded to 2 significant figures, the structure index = 0.84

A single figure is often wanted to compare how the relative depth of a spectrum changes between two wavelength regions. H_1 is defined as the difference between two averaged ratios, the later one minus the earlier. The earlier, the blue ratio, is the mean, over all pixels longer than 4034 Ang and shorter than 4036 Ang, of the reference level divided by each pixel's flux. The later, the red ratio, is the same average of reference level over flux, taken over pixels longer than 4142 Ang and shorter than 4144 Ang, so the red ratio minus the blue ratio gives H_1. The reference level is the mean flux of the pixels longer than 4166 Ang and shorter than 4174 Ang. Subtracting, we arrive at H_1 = 0.52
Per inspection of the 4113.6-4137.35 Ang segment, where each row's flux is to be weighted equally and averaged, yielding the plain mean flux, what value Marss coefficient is 31.4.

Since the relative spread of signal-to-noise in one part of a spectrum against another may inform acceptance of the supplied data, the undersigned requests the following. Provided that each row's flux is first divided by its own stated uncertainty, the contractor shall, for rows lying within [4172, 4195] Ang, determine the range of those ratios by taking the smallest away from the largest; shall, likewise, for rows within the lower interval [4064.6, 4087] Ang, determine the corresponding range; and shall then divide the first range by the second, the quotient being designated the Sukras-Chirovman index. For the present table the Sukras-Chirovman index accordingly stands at 1.08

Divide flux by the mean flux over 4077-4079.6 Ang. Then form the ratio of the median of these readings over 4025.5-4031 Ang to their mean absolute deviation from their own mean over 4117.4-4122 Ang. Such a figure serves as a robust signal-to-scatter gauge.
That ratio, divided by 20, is 0.61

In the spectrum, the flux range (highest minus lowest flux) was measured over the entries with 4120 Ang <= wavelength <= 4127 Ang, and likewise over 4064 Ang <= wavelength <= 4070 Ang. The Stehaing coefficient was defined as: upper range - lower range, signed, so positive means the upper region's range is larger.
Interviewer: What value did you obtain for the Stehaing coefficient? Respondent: -11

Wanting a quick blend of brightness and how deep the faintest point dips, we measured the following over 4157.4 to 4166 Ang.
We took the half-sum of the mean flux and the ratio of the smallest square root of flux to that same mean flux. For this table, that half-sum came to 16.5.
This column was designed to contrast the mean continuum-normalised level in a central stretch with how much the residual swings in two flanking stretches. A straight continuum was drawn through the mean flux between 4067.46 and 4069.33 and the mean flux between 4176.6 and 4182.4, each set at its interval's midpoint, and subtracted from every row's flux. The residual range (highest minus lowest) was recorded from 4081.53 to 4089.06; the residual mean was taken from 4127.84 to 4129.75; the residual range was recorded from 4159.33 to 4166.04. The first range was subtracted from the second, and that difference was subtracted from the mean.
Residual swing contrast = 8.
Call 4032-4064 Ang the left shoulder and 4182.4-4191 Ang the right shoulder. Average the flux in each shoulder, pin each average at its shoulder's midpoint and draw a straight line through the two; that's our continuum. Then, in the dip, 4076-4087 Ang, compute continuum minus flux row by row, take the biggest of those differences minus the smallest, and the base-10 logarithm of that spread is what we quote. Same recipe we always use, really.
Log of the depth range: 1.13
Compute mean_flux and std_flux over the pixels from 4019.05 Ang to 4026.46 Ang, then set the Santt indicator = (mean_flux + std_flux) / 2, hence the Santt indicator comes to 14.6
